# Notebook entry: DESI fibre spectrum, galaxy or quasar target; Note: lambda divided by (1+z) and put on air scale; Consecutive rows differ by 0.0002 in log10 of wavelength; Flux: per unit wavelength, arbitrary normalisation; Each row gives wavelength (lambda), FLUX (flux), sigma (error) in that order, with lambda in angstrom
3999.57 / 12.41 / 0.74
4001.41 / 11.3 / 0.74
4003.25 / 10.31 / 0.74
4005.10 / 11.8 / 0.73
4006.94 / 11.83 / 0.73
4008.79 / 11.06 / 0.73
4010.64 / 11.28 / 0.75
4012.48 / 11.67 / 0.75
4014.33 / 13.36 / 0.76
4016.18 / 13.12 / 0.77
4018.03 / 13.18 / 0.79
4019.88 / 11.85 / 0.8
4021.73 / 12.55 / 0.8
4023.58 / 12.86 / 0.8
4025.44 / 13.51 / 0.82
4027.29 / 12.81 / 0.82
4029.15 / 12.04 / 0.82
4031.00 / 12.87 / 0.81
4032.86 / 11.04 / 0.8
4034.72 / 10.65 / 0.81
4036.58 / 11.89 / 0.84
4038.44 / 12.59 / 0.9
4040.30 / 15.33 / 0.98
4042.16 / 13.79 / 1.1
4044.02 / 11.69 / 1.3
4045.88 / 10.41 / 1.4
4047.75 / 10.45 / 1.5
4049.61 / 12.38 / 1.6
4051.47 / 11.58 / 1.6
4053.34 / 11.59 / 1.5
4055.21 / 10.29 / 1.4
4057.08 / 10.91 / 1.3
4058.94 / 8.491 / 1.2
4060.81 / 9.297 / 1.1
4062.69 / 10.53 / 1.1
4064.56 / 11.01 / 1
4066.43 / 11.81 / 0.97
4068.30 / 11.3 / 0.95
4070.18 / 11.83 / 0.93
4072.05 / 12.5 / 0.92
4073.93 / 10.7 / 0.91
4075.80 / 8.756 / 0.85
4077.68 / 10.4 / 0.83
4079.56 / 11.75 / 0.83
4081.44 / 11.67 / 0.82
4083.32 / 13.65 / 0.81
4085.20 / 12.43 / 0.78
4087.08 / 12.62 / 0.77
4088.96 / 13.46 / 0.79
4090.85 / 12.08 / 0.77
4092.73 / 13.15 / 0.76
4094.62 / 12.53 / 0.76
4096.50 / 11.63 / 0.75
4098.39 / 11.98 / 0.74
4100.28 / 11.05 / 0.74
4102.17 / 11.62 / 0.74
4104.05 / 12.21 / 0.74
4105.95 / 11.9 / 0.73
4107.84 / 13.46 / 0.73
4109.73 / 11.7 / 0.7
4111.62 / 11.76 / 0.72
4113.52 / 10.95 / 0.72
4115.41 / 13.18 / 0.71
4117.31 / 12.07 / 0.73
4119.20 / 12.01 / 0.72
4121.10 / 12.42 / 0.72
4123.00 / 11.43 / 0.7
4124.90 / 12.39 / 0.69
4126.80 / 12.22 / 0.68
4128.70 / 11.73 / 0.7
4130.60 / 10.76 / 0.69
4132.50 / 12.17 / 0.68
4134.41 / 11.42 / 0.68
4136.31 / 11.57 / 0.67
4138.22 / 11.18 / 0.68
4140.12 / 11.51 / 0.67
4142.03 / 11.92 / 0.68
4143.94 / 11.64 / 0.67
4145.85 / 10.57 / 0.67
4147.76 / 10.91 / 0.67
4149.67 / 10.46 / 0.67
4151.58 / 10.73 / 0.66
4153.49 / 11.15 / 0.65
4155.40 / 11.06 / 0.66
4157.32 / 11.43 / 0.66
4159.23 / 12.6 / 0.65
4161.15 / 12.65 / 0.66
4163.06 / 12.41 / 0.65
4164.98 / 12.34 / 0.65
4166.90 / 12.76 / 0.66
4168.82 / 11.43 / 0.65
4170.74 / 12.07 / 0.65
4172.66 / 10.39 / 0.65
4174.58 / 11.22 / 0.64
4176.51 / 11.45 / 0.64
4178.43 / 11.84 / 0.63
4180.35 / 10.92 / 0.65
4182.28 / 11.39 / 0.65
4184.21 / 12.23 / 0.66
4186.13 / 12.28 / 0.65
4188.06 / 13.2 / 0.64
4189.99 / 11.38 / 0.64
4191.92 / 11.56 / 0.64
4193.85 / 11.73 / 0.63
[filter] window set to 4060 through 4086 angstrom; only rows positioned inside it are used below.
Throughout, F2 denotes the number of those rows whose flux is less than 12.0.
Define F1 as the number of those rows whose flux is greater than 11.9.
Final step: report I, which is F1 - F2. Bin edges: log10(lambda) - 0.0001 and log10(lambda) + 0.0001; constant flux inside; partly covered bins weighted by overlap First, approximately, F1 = 3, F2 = 11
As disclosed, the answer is -8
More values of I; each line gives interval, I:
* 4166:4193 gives -4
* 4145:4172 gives -2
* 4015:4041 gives 6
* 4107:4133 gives 2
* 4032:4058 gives -6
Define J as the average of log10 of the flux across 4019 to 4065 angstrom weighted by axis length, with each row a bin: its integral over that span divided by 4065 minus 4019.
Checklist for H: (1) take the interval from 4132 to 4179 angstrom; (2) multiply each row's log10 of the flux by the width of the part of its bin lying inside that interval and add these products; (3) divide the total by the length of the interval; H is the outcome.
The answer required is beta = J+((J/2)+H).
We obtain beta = 2.66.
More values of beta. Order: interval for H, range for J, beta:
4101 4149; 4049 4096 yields 2.65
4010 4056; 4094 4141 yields 2.70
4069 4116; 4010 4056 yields 2.70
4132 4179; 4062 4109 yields 2.67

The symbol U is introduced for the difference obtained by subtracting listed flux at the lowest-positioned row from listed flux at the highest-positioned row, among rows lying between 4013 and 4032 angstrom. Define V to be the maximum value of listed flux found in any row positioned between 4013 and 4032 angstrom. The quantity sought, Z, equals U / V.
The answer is -0.036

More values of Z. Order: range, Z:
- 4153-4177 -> 0.024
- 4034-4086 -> 0.116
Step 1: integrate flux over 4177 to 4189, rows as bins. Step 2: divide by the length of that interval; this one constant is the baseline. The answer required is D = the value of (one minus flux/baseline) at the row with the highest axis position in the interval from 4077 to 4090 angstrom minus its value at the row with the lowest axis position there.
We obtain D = -0.26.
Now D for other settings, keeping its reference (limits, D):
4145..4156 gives -0.04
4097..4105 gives -0.02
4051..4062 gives 0.19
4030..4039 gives 0.02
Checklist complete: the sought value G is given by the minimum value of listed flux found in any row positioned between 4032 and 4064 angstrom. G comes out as 8.491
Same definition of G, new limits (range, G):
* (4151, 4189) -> 10.39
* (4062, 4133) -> 8.756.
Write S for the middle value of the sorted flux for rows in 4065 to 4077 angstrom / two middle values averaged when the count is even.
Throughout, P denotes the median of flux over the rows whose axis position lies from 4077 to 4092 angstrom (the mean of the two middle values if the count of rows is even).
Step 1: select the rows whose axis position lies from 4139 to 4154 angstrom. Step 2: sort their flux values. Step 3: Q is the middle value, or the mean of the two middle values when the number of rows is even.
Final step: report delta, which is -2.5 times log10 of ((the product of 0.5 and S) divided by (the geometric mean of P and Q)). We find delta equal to 0.76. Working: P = 12.3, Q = 11.0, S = 11.6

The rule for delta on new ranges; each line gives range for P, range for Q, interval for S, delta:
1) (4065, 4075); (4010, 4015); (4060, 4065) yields 0.87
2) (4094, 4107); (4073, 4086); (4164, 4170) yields 0.70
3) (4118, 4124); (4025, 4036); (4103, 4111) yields 0.77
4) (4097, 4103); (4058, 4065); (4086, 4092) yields 0.58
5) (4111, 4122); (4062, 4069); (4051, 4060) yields 0.82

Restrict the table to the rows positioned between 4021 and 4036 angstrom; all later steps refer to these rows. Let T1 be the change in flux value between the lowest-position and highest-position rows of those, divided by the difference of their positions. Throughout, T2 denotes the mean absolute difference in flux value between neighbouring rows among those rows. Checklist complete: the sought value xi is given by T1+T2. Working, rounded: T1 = -0.15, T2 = 0.78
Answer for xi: 0.6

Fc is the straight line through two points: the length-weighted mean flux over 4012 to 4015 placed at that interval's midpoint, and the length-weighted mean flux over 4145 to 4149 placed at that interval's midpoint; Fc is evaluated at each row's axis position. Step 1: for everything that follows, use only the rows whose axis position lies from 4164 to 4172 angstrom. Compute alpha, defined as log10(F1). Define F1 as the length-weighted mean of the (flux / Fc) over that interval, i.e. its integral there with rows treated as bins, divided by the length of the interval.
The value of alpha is 0.06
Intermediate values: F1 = 1.16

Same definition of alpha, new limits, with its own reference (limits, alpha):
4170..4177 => 0.04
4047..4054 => -0.02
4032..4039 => -0.03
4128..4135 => 0.02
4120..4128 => 0.04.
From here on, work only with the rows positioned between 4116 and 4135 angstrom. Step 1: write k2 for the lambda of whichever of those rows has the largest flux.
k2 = 4121.10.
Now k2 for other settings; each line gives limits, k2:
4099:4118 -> 4107.84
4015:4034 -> 4025.44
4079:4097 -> 4083.32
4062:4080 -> 4072.05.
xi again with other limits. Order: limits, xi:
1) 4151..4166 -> 0.5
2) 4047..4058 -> 1.0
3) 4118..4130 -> 0.6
